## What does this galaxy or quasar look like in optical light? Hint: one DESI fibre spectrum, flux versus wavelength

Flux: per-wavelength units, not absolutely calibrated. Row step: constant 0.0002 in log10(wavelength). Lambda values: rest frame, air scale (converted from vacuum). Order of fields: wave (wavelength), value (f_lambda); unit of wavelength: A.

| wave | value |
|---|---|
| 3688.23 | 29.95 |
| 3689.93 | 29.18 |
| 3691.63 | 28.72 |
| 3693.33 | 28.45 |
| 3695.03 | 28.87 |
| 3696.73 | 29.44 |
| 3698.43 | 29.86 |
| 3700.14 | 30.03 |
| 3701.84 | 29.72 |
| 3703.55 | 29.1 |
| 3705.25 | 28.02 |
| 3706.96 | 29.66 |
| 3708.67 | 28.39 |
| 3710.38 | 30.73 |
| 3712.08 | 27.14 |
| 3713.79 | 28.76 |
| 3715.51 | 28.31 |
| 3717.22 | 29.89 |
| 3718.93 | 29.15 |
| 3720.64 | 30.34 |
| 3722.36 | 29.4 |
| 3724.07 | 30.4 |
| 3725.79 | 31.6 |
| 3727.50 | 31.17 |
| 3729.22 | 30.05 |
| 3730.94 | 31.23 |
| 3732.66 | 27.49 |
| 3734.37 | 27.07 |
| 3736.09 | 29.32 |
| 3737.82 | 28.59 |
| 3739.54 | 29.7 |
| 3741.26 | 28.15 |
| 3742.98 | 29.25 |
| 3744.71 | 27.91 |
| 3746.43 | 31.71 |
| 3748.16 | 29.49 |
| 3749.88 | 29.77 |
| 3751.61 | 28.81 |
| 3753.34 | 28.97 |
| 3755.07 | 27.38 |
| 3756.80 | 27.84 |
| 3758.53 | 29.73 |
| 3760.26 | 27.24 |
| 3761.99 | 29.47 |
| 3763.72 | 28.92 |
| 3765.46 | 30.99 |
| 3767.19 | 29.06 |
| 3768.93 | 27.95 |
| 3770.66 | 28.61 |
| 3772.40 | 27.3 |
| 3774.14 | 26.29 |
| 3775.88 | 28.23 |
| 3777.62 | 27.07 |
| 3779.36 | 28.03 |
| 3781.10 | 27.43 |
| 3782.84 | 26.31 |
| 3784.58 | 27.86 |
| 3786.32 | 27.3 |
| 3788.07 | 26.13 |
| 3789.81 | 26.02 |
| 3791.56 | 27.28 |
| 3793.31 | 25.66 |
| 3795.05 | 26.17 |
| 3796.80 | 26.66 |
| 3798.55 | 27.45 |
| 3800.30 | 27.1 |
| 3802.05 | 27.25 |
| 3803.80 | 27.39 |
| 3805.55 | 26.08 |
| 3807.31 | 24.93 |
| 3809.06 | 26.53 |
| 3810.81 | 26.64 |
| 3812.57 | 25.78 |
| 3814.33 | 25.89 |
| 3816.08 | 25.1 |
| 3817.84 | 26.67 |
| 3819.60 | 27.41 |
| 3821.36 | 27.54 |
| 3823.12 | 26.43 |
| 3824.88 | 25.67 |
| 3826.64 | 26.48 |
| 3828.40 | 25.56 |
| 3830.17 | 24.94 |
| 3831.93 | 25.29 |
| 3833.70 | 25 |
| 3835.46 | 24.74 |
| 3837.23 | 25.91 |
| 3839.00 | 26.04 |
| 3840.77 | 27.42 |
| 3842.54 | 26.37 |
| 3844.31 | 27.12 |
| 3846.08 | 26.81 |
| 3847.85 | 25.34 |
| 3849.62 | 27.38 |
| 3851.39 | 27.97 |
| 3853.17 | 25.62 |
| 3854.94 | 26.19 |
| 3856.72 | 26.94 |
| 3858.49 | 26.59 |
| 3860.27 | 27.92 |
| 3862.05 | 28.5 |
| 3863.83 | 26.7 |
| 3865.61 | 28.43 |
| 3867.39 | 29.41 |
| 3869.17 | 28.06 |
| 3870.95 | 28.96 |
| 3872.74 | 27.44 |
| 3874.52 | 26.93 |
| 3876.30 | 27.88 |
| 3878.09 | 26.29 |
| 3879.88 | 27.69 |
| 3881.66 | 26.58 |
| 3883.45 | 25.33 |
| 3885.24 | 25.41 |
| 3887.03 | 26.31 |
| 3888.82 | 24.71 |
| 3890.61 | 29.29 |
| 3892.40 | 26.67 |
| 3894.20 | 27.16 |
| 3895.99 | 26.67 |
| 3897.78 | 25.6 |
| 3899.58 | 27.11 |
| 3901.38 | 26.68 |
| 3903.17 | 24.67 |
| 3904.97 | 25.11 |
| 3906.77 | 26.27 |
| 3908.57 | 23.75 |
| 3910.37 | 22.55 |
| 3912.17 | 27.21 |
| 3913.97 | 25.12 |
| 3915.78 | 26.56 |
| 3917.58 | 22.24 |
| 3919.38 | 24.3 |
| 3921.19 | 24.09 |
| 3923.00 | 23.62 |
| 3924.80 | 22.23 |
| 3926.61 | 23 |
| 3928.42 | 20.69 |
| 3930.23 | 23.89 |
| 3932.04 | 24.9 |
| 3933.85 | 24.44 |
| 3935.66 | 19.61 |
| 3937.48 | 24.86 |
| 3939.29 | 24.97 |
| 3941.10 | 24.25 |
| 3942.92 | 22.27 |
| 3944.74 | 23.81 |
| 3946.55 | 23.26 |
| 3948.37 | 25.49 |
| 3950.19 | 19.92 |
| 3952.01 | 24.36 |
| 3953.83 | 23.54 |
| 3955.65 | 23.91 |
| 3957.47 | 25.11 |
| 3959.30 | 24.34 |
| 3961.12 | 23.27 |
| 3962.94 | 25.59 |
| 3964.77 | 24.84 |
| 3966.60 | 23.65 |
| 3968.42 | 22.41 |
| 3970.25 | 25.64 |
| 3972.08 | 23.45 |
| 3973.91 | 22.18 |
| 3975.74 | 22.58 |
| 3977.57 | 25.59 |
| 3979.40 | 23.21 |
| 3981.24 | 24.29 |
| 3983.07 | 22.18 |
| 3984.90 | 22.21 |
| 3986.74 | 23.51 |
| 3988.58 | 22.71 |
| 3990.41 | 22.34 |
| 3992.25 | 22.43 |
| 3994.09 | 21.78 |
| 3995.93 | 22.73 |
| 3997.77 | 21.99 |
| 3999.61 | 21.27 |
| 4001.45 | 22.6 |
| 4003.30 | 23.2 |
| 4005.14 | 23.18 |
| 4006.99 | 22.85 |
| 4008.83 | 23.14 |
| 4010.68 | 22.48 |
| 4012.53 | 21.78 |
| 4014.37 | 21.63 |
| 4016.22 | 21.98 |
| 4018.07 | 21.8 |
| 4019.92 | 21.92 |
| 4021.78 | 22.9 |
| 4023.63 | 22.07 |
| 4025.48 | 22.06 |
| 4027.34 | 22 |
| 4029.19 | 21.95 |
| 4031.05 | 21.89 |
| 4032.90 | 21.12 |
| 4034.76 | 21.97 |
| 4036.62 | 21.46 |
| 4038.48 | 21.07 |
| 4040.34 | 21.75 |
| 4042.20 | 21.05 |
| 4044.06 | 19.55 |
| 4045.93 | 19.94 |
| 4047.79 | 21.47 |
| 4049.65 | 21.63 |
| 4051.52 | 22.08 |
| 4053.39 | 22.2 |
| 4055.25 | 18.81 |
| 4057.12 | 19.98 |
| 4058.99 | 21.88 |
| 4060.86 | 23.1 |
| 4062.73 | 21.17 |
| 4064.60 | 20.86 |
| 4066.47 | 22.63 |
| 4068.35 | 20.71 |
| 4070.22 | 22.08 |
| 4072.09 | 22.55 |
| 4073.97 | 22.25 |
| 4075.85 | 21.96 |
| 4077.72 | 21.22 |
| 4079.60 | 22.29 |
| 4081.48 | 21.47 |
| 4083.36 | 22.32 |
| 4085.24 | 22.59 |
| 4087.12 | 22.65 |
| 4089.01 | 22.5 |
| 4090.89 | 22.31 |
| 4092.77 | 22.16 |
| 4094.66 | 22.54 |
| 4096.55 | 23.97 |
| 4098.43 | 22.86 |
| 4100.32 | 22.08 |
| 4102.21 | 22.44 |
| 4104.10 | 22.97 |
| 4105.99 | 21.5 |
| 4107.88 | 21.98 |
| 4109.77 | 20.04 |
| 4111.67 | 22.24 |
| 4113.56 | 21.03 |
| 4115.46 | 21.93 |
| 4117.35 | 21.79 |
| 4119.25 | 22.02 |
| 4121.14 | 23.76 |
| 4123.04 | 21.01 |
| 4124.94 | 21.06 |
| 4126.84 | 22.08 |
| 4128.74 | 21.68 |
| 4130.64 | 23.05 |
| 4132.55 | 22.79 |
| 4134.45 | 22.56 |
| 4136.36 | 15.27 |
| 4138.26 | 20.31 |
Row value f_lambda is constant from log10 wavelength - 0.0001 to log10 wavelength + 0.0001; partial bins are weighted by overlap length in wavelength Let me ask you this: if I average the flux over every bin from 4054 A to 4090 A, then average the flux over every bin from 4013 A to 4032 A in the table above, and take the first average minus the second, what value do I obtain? 0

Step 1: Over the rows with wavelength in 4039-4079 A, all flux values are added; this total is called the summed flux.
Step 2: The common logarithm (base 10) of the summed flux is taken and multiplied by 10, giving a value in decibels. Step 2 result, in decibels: 26.5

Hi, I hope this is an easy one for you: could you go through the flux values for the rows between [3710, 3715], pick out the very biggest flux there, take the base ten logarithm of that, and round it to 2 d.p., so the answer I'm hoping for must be 1.49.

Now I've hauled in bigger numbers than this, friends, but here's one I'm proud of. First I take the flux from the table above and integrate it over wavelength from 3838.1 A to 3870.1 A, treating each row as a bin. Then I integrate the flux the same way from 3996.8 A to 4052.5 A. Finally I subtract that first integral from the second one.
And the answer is 348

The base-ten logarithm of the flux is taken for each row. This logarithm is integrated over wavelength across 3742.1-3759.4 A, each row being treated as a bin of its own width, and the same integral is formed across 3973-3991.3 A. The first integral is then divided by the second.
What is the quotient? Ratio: 1.01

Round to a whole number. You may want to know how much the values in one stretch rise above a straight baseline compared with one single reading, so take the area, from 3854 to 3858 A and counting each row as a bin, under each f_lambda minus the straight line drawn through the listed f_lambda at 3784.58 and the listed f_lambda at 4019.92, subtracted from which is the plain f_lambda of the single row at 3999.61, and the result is -19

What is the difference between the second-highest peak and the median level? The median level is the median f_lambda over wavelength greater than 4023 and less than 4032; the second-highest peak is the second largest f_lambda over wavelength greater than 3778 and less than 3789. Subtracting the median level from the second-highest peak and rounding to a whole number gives 6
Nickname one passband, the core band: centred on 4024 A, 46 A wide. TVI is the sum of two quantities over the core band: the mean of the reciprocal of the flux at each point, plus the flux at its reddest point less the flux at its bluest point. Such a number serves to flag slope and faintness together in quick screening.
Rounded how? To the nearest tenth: -2.6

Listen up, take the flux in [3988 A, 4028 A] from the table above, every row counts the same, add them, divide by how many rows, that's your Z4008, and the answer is 22.3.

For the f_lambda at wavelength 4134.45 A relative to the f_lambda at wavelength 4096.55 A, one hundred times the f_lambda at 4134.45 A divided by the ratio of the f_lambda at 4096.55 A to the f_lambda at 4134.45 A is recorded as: 2123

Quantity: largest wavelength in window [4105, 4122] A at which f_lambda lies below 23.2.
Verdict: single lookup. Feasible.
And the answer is 4119.25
